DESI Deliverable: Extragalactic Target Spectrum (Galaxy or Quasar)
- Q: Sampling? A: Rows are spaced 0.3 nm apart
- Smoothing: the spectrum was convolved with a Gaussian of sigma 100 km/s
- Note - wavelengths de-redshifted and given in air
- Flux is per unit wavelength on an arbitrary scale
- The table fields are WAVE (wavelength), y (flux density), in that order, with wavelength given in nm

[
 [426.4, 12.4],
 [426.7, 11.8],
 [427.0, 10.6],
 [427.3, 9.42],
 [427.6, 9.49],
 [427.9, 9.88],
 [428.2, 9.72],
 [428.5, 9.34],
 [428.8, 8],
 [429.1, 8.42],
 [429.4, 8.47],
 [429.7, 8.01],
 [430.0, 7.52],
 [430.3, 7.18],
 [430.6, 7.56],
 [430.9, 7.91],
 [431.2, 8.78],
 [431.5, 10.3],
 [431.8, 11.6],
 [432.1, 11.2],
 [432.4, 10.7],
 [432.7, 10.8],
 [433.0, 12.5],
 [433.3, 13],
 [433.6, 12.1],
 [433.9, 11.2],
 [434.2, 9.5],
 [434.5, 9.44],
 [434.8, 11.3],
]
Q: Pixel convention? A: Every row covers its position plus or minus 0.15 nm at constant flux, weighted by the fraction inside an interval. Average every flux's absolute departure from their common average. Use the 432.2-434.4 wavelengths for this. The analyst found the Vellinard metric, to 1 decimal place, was 1.0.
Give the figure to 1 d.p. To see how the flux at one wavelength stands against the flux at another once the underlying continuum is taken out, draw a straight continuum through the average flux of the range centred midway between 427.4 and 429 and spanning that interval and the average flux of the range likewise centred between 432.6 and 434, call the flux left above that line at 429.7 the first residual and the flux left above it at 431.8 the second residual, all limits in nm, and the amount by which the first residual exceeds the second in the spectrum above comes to -2.5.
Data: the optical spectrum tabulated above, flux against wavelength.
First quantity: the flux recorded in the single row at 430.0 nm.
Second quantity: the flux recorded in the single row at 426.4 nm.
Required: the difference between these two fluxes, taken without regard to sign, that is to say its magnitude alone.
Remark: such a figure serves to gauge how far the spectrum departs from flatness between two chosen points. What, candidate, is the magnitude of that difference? 4.9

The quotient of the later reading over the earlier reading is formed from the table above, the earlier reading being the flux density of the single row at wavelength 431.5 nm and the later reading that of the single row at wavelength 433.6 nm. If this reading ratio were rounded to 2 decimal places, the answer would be 1.17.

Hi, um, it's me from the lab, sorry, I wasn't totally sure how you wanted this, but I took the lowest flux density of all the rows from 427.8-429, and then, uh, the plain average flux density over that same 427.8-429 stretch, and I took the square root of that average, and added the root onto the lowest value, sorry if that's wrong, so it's 11.0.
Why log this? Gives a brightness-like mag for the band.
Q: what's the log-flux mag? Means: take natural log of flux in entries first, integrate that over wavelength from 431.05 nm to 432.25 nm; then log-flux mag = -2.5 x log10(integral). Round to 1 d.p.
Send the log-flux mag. -1.1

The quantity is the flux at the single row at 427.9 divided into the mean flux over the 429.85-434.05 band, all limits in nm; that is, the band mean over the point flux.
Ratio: 1.03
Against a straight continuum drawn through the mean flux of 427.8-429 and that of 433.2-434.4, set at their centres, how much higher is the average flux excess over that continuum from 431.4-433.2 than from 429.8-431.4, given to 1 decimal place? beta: 2.7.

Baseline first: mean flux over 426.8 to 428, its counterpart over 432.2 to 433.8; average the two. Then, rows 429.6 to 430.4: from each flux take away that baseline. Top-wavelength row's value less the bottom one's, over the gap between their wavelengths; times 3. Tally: -4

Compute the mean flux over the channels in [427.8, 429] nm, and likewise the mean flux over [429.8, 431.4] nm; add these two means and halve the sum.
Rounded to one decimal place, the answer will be 8.5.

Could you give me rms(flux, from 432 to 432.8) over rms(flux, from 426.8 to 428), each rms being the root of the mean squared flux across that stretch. 1.1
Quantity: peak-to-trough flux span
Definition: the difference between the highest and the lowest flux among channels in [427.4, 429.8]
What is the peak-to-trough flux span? 1.9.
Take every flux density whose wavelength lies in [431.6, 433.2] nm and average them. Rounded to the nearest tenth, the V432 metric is 11.4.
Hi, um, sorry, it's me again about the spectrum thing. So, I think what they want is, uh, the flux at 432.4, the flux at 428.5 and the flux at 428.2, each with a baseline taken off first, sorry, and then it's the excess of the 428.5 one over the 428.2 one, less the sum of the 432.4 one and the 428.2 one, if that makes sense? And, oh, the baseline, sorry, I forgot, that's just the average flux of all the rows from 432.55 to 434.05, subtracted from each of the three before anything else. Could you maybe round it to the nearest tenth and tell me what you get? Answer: 3.0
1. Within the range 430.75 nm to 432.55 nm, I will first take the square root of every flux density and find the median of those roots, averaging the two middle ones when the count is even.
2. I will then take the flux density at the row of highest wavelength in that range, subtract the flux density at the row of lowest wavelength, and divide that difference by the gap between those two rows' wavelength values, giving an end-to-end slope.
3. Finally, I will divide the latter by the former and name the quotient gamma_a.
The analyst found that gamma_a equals 0.57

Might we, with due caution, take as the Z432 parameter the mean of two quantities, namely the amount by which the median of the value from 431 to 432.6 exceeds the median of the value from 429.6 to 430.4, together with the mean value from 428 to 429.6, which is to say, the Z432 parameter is 5.99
